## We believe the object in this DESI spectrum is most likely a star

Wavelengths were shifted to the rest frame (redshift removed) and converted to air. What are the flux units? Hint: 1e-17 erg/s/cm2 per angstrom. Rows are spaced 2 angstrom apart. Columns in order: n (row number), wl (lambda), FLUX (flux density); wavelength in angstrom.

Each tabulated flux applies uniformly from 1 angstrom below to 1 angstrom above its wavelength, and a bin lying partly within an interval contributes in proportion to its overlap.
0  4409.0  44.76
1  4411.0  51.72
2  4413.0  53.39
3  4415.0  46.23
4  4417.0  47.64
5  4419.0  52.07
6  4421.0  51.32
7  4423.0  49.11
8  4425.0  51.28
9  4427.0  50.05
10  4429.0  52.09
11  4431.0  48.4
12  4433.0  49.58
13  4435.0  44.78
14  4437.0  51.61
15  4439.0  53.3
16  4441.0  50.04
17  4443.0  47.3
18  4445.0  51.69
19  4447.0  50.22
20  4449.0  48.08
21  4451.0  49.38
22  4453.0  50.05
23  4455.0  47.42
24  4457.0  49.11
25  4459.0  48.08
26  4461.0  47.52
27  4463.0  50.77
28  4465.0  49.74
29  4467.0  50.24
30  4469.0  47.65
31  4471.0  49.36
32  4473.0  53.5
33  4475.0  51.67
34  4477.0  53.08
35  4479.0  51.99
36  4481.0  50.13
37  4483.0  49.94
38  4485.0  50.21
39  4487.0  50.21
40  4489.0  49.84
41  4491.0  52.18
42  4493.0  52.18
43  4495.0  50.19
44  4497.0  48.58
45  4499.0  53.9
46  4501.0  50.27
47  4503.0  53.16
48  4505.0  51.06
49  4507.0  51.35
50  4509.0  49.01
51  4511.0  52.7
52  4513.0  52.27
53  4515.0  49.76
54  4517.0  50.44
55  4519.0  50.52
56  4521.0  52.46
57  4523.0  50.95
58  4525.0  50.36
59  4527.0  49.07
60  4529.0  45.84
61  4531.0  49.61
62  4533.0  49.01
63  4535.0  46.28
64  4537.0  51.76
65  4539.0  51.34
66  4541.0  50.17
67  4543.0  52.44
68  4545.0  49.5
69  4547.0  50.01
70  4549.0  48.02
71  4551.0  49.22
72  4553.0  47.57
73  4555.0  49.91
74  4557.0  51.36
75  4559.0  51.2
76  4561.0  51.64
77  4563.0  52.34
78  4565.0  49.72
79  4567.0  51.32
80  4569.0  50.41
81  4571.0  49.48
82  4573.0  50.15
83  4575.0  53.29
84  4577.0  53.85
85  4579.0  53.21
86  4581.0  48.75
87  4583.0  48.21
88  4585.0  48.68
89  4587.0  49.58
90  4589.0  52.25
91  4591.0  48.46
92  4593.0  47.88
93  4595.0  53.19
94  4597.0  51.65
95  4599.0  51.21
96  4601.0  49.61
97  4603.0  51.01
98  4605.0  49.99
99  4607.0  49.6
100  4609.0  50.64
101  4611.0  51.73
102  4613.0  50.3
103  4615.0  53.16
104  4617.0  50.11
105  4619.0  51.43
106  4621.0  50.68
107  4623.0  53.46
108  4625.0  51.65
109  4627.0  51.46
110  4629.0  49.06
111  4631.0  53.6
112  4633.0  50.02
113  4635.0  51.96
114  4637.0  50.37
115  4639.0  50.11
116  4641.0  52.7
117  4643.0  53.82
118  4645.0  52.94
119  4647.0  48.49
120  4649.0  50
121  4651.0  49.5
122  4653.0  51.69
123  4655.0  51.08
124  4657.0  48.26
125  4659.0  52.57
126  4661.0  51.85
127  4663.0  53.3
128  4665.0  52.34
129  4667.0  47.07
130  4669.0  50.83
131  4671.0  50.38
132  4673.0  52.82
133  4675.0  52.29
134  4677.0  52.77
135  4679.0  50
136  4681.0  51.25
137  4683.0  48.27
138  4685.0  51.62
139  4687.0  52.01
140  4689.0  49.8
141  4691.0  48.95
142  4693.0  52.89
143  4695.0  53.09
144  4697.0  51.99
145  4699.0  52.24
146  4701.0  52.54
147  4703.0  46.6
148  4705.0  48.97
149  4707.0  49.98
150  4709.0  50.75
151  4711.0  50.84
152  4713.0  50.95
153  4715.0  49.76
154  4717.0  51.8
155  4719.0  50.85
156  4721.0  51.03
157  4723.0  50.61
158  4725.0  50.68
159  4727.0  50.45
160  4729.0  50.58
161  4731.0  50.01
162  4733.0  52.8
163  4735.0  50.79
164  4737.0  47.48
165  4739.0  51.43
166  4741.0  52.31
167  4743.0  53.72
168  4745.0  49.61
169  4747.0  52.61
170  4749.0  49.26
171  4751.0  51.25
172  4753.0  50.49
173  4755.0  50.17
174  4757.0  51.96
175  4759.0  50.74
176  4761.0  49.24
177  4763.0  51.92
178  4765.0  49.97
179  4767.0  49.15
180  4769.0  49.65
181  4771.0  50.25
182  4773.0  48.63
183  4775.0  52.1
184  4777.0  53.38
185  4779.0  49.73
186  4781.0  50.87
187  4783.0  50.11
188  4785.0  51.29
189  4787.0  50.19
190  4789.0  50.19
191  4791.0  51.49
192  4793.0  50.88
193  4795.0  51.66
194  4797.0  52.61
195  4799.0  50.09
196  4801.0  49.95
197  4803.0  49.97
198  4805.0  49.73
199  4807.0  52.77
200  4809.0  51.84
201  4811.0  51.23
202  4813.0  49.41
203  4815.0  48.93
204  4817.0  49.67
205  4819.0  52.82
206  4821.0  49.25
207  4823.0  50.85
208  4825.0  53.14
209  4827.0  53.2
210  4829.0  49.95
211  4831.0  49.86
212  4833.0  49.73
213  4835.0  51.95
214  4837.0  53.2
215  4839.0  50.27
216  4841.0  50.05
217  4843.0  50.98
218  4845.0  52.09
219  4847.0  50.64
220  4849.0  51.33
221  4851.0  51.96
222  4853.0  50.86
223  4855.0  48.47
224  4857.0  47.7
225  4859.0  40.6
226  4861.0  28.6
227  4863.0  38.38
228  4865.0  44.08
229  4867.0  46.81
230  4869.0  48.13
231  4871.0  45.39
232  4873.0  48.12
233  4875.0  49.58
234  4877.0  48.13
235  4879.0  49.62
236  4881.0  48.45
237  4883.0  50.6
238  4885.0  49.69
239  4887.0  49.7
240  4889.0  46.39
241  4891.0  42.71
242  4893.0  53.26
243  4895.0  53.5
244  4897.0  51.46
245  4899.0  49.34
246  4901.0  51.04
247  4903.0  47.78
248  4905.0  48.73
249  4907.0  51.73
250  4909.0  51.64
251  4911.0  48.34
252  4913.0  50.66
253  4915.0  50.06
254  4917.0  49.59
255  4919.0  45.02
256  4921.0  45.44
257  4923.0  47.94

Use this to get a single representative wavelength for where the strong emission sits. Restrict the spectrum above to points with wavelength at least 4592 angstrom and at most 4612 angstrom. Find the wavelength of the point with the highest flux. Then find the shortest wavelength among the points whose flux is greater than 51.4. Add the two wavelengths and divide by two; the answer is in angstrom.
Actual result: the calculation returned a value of 4595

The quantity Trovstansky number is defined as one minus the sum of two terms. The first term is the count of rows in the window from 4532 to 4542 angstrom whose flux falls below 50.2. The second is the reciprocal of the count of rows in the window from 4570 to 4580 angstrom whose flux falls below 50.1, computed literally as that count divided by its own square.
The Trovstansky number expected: -3.0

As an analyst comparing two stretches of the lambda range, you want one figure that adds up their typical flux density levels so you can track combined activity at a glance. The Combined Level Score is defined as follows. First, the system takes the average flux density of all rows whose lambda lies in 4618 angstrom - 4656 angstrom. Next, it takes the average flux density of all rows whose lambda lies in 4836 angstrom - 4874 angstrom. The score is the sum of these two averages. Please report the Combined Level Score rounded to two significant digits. 99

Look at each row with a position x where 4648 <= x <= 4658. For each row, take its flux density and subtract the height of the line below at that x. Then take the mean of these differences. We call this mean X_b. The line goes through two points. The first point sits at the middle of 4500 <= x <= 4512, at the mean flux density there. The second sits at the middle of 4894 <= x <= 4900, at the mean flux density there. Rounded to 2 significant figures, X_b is -1.2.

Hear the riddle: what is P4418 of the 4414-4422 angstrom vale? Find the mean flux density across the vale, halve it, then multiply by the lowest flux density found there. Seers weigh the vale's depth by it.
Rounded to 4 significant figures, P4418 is 1140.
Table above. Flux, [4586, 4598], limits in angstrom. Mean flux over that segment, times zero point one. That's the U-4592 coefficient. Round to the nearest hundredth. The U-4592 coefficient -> 5.05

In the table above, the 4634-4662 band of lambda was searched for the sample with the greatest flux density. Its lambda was 4643.0 angstrom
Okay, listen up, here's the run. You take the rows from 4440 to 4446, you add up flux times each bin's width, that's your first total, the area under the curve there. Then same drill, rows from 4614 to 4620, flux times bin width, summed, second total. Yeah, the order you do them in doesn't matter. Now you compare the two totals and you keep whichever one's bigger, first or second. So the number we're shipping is 309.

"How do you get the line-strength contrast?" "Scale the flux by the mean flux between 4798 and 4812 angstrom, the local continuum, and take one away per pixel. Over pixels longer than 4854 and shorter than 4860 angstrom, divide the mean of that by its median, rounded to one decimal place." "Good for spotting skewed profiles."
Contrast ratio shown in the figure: 1.7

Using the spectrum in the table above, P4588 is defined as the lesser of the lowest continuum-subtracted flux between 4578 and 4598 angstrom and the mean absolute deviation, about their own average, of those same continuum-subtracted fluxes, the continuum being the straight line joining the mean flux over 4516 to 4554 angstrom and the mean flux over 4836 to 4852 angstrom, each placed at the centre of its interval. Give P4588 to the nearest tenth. -2.1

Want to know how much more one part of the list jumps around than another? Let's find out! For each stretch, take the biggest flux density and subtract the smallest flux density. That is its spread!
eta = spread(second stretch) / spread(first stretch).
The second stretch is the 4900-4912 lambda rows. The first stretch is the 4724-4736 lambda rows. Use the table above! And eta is 1.4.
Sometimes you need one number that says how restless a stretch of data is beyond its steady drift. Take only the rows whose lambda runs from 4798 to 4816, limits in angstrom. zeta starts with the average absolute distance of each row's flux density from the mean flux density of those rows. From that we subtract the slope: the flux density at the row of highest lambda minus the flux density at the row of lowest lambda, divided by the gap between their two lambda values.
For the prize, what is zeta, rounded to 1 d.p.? 1.1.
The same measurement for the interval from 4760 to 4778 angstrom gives 1.1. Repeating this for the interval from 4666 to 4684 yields 1.4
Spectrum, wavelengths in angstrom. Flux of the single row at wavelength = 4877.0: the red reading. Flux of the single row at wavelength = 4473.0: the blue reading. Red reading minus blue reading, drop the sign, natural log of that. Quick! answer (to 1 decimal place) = 1.7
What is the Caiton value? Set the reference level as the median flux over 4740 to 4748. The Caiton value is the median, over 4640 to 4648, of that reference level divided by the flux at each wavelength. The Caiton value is 0.99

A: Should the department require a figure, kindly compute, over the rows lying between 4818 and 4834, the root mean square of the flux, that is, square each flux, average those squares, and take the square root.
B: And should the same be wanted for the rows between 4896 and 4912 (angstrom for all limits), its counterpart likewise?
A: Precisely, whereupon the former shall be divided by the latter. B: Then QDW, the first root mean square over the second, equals 1.02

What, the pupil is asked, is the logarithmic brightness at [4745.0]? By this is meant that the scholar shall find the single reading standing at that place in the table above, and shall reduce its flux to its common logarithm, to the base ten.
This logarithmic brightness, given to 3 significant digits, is 1.70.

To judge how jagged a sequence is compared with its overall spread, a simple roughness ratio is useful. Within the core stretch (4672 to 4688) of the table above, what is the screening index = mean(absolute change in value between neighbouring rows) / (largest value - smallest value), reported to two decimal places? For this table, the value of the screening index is 0.37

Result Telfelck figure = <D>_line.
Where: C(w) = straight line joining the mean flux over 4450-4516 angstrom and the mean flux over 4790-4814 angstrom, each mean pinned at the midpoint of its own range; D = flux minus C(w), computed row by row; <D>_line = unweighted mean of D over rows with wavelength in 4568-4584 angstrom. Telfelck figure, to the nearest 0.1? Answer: 0.3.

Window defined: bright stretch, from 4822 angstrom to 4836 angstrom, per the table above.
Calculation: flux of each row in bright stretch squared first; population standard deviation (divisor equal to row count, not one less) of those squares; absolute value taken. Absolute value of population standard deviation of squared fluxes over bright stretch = 145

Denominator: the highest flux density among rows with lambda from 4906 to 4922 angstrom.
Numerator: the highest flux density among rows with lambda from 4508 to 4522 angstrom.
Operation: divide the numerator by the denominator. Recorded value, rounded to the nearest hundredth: 1.02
